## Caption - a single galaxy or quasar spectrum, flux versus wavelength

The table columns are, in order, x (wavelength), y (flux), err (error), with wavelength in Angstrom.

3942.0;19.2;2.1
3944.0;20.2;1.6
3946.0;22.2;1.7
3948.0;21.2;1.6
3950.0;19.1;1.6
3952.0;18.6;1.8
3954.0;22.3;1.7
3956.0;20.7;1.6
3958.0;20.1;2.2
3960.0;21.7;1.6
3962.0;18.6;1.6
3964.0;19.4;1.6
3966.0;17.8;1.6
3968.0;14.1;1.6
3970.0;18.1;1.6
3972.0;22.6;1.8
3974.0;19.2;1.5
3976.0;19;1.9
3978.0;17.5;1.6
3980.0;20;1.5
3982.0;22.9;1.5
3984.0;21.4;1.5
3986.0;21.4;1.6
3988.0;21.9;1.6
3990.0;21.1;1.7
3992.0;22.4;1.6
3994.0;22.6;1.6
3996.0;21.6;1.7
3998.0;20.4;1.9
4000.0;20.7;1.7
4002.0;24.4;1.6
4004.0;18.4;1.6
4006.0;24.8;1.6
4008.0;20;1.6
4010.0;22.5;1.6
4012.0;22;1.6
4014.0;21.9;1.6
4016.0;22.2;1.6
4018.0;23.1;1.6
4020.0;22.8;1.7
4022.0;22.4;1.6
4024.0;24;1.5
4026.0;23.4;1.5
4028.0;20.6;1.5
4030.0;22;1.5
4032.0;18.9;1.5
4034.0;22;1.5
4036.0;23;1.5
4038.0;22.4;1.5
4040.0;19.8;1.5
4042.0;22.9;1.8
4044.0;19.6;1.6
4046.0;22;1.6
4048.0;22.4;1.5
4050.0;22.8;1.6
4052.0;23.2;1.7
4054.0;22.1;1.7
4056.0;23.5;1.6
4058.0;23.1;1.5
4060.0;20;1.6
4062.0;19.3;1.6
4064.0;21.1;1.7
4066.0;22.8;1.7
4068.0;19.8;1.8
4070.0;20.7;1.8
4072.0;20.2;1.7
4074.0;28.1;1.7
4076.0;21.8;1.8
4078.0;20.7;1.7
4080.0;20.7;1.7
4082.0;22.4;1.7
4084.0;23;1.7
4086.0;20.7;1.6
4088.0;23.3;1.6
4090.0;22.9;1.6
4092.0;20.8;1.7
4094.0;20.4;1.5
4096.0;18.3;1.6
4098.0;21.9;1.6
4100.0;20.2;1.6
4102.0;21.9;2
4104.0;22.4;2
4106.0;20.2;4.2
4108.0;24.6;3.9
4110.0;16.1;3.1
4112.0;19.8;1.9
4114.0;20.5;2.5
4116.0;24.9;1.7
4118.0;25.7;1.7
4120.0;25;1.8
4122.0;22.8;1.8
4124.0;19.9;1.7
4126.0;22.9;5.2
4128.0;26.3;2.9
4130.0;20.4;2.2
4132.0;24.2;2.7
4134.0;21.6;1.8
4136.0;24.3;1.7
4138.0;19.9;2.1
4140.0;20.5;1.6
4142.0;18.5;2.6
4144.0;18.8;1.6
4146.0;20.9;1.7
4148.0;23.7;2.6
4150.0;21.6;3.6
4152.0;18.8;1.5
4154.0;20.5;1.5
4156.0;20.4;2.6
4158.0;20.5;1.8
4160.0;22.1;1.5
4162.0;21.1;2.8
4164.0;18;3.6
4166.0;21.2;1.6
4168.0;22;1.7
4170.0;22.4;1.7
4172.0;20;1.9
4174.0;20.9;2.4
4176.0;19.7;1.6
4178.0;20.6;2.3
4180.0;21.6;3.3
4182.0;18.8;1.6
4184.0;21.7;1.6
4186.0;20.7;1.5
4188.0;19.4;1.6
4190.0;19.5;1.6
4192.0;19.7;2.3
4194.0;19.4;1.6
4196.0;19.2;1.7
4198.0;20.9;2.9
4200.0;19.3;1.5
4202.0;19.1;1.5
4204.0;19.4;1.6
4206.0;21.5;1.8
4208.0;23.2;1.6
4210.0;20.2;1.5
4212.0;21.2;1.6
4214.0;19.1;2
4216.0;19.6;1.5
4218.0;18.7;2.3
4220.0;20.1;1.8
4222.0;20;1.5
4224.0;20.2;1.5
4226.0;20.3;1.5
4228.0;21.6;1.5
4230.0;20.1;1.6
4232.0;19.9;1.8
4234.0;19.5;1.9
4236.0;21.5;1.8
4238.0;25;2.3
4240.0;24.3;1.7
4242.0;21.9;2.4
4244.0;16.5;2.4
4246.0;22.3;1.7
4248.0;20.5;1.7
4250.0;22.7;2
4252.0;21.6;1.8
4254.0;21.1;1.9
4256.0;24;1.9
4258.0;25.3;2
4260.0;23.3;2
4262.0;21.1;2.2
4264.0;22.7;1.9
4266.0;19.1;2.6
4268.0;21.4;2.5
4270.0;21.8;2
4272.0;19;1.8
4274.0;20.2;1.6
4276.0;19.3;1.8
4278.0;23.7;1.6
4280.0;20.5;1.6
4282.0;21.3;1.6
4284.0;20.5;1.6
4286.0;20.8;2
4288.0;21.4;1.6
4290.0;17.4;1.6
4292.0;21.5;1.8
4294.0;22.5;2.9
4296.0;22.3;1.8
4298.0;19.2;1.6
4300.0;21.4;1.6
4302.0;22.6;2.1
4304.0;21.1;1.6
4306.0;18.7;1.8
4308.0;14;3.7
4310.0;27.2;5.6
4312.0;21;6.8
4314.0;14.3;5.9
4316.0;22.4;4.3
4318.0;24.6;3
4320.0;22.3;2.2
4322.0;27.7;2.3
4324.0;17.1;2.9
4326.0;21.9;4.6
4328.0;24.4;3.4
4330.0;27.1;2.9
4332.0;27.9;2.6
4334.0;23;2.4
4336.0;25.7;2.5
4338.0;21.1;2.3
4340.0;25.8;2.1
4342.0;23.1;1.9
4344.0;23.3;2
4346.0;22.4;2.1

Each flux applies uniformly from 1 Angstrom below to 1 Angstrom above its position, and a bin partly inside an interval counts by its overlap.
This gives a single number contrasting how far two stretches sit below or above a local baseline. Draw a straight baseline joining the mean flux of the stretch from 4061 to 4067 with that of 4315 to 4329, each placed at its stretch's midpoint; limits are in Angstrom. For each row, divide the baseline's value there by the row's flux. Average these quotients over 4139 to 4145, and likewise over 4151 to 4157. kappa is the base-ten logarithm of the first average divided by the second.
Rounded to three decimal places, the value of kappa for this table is 0.013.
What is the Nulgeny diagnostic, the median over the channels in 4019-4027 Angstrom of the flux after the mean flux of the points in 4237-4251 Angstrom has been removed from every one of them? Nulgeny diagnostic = 1.2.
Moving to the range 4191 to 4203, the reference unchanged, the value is -2.5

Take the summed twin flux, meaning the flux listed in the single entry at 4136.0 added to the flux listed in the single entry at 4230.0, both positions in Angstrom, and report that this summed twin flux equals 44.4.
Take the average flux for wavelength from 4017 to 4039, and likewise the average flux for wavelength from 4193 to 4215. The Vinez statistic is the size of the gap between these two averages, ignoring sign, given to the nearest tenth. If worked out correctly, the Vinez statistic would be 2.0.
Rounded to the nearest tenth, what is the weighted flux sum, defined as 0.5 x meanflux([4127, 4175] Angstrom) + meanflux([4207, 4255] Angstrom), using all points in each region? 31.5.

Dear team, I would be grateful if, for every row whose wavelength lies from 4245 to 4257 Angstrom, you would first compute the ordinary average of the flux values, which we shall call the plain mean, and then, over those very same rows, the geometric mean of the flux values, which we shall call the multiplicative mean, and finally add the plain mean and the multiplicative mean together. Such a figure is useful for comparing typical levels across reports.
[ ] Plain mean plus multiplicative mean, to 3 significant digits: 44.0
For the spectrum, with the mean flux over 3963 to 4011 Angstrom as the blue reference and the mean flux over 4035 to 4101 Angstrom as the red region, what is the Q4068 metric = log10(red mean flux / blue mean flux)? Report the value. 0.023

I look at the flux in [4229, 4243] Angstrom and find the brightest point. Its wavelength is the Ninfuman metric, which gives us 4238.0 Angstrom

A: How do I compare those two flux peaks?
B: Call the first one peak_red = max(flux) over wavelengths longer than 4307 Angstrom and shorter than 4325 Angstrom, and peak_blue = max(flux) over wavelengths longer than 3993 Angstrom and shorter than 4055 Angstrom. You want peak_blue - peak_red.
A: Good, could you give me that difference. -3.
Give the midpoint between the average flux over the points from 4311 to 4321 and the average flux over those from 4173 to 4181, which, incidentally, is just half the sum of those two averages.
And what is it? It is 20.8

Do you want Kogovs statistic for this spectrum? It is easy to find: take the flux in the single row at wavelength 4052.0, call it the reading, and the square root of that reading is 4.8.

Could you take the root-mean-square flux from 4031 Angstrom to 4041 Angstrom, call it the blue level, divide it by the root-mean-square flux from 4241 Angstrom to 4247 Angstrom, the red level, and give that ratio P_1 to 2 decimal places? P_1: 1.04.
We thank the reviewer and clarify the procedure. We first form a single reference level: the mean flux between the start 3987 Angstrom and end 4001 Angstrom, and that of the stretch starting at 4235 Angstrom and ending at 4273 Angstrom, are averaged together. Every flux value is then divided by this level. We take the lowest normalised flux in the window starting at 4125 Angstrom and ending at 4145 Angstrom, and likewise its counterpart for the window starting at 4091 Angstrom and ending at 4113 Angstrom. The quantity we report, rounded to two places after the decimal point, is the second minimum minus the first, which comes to -0.11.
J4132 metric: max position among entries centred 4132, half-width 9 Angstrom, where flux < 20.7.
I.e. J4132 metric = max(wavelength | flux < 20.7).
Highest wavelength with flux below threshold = 4140.0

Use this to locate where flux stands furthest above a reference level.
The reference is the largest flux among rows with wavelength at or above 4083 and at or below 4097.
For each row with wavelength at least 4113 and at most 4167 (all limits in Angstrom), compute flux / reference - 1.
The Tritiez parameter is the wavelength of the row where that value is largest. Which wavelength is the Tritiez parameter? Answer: 4128.0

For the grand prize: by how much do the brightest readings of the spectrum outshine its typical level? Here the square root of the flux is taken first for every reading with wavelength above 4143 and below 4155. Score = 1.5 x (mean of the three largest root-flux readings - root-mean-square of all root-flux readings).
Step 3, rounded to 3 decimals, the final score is 0.216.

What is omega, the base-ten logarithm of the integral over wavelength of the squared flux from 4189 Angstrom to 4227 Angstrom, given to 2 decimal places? 4.18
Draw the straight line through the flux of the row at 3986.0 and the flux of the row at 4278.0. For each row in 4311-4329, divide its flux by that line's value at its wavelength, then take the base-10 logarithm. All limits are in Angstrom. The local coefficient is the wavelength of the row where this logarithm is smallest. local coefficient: 4314.0 Angstrom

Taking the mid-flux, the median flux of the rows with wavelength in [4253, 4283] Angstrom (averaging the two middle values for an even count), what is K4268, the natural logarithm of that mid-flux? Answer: 3.06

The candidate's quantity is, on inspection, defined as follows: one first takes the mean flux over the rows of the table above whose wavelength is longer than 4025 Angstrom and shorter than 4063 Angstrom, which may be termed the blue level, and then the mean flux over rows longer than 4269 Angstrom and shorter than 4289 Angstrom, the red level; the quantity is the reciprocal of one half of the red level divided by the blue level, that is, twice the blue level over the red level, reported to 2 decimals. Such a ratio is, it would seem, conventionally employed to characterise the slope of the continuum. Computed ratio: 2.09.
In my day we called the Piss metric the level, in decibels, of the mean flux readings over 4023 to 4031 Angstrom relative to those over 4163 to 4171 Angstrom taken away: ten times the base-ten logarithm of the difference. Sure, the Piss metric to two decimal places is 2.04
